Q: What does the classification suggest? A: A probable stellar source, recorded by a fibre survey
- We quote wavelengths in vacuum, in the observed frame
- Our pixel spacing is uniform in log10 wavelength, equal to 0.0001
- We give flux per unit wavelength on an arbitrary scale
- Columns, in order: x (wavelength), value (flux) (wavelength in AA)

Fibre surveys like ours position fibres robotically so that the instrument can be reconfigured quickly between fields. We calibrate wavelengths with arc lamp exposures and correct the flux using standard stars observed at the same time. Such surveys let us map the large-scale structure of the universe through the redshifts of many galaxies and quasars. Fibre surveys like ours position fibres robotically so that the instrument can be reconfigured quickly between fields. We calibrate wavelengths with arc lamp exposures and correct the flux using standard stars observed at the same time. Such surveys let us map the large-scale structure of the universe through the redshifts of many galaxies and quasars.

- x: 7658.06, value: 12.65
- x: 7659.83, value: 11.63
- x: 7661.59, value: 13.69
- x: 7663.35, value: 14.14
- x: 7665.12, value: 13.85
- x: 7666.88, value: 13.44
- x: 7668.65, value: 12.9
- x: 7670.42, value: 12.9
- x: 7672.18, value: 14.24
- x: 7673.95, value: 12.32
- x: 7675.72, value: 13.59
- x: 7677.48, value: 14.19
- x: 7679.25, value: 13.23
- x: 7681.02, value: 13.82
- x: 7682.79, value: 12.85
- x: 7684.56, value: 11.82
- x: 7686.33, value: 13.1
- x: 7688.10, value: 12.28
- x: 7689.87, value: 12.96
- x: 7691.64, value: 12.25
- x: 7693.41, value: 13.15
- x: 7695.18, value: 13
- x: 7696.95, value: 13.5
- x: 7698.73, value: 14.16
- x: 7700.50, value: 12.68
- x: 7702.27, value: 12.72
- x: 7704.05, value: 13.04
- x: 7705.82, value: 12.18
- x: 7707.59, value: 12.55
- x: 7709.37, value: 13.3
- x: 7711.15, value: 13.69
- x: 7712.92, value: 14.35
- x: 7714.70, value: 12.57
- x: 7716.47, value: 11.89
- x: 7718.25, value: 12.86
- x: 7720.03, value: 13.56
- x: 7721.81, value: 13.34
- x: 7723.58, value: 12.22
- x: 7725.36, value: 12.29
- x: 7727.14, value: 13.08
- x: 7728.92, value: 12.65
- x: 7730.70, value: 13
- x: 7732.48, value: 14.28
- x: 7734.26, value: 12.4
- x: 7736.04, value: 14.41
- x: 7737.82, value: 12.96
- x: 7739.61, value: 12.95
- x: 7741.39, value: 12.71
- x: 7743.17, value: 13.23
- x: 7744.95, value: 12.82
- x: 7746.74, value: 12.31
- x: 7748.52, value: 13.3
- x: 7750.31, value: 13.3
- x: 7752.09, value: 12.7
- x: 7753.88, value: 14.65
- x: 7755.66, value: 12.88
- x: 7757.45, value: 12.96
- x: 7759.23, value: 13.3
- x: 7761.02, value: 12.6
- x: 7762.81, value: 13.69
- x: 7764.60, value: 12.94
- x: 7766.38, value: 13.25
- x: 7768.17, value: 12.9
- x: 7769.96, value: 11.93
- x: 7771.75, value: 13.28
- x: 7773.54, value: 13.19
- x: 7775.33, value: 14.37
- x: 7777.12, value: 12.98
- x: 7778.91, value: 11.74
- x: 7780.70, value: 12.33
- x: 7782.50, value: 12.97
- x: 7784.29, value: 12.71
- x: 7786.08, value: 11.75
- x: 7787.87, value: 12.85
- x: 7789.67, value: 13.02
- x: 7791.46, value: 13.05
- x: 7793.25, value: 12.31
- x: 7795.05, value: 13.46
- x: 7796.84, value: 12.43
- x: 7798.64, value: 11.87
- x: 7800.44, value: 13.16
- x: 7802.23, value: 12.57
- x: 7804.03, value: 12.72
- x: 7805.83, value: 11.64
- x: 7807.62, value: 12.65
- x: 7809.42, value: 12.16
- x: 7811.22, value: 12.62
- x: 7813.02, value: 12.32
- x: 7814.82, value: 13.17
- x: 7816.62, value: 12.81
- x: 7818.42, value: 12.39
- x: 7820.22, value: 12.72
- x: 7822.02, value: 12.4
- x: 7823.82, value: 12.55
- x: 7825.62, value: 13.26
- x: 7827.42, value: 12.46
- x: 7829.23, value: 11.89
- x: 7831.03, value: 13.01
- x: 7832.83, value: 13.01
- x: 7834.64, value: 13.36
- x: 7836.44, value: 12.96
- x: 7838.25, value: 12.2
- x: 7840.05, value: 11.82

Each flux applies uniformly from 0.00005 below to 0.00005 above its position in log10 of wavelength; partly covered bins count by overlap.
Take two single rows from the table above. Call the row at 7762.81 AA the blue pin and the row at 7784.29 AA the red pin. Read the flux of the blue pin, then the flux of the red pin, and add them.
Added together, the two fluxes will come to 26.4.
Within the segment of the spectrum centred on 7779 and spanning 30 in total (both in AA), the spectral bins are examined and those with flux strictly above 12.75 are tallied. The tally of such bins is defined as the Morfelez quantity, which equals 11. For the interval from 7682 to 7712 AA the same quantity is 10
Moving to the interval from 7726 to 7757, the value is 12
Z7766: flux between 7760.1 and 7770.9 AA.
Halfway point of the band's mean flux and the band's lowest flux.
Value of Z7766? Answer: 12.41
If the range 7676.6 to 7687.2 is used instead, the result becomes 12.49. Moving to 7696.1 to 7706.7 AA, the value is 12.61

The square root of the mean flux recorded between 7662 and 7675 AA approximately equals 3.66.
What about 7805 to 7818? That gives 3.53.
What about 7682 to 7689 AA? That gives 3.54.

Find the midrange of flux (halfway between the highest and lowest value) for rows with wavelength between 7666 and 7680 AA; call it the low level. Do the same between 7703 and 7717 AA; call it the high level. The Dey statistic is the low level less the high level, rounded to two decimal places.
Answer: 0.16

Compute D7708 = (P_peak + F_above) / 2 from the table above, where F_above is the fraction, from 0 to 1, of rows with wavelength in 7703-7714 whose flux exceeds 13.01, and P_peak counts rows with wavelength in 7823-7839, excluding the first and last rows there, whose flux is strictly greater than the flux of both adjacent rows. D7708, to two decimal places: 1.33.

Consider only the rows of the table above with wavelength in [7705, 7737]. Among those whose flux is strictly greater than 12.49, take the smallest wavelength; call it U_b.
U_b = 7707.59 AA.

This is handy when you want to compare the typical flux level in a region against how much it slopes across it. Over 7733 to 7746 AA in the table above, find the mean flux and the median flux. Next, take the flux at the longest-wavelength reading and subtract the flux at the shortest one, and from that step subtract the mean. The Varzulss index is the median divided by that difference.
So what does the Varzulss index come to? -1.02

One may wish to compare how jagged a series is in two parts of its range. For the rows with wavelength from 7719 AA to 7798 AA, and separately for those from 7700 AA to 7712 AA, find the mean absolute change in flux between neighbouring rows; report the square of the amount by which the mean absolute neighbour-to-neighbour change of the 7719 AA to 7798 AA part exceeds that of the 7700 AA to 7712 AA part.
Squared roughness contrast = 0.10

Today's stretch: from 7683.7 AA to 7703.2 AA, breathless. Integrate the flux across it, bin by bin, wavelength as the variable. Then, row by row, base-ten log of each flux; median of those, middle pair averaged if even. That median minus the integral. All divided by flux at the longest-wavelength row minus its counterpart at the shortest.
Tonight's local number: -278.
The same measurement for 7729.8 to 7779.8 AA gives 519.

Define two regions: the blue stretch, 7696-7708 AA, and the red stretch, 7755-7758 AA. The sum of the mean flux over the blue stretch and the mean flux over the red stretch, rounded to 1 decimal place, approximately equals 25.9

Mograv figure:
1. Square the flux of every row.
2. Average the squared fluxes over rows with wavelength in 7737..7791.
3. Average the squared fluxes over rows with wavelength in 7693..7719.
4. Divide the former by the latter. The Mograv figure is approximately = 0.99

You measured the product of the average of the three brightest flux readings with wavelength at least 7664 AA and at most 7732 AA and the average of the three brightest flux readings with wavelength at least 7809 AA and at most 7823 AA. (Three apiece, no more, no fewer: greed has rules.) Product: 184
